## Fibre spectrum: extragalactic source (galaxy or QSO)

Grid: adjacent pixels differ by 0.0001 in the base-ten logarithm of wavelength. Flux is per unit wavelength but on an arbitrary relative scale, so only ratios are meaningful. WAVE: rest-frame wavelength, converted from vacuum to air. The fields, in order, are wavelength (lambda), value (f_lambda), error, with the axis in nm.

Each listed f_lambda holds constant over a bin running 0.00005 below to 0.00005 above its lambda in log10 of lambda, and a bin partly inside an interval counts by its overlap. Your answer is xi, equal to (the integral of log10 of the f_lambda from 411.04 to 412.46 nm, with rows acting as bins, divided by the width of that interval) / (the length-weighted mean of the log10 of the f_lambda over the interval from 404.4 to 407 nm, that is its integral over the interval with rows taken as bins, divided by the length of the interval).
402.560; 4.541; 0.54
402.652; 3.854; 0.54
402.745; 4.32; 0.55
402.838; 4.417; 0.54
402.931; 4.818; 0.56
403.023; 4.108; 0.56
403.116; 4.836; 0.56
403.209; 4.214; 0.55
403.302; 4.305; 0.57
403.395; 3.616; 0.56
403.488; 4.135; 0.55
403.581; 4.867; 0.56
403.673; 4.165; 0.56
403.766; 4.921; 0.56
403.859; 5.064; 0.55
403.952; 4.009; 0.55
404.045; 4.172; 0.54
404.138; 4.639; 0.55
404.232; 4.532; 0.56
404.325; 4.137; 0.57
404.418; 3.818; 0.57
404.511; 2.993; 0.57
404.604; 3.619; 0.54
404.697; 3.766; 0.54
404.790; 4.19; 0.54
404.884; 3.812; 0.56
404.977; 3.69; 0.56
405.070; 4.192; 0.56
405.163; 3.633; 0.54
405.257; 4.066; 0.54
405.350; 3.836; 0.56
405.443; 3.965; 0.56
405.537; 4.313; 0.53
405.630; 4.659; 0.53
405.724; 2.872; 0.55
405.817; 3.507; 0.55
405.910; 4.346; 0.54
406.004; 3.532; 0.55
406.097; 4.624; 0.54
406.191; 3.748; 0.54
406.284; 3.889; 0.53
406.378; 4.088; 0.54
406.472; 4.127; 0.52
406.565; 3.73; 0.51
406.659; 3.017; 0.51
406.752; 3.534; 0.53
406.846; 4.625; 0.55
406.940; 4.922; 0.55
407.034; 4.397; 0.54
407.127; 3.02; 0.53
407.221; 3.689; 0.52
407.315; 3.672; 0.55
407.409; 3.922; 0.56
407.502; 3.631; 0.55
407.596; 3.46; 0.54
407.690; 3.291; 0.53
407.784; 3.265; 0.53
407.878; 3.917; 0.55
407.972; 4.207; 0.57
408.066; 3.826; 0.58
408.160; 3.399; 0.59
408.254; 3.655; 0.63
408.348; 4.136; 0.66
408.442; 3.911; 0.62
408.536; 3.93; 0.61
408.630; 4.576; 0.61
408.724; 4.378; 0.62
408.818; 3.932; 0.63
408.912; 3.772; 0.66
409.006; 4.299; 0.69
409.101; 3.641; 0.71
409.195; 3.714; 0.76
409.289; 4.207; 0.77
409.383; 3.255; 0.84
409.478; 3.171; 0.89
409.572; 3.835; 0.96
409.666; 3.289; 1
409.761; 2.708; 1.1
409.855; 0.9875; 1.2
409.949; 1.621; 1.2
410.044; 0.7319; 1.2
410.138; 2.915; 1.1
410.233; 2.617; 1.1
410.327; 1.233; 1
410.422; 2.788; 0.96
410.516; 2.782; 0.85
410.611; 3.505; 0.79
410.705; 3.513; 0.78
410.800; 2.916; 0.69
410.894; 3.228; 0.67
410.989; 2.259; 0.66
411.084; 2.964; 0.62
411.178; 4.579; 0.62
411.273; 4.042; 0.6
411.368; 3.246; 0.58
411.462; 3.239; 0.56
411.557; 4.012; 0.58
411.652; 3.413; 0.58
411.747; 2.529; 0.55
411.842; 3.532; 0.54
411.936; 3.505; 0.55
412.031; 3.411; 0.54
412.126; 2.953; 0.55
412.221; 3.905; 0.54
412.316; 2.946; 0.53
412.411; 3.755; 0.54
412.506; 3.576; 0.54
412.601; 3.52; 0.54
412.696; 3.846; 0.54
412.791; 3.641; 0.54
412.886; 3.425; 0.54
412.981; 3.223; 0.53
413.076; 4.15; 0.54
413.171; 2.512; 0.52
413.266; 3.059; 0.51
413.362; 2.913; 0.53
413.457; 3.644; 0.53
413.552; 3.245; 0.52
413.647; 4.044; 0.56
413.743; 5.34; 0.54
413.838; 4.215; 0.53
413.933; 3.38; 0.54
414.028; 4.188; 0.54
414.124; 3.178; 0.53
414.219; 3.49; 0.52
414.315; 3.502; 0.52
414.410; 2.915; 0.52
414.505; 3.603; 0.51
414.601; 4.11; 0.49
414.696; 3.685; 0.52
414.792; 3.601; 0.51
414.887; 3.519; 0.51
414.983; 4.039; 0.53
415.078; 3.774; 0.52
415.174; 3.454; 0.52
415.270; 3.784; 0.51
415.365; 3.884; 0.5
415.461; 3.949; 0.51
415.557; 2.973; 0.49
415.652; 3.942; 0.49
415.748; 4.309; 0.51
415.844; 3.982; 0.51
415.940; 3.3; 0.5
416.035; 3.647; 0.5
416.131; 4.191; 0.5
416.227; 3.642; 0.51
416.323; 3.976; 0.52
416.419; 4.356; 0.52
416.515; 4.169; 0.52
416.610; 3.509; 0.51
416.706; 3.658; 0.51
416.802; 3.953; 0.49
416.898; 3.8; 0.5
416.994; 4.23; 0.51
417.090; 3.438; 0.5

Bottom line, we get 0.91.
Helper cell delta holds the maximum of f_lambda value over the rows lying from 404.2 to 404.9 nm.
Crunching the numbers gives 4.532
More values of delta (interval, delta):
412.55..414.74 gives 5.34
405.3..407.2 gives 4.922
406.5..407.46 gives 4.922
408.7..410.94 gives 4.378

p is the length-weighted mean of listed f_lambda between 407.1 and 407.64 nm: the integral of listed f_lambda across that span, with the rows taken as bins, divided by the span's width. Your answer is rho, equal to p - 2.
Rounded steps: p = 3.59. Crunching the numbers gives 1.59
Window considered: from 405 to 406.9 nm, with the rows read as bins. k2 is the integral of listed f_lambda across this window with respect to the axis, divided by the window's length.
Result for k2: 3.9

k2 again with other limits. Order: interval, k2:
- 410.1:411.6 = 3.1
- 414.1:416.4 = 3.7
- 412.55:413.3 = 3.4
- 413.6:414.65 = 3.8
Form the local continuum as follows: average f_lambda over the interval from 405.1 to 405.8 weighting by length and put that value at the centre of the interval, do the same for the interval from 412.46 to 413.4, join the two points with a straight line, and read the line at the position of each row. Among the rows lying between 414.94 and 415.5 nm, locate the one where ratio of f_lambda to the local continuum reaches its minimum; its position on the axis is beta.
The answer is 415.174 nm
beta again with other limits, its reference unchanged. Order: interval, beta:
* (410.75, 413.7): 410.989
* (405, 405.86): 405.724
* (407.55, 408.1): 407.784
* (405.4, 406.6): 405.724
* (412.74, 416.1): 413.171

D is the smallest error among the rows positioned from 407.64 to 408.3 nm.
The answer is 0.530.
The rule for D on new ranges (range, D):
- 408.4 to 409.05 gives 0.610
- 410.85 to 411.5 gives 0.560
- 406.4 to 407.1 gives 0.510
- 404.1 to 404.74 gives 0.540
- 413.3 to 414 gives 0.520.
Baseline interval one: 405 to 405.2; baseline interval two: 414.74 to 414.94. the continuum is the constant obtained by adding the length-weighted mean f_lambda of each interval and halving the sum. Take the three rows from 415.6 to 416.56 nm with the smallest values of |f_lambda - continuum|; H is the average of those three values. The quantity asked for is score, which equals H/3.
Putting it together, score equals 0.043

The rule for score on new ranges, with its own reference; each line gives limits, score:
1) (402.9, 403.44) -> 0.108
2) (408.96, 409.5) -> 0.066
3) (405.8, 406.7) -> 0.019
